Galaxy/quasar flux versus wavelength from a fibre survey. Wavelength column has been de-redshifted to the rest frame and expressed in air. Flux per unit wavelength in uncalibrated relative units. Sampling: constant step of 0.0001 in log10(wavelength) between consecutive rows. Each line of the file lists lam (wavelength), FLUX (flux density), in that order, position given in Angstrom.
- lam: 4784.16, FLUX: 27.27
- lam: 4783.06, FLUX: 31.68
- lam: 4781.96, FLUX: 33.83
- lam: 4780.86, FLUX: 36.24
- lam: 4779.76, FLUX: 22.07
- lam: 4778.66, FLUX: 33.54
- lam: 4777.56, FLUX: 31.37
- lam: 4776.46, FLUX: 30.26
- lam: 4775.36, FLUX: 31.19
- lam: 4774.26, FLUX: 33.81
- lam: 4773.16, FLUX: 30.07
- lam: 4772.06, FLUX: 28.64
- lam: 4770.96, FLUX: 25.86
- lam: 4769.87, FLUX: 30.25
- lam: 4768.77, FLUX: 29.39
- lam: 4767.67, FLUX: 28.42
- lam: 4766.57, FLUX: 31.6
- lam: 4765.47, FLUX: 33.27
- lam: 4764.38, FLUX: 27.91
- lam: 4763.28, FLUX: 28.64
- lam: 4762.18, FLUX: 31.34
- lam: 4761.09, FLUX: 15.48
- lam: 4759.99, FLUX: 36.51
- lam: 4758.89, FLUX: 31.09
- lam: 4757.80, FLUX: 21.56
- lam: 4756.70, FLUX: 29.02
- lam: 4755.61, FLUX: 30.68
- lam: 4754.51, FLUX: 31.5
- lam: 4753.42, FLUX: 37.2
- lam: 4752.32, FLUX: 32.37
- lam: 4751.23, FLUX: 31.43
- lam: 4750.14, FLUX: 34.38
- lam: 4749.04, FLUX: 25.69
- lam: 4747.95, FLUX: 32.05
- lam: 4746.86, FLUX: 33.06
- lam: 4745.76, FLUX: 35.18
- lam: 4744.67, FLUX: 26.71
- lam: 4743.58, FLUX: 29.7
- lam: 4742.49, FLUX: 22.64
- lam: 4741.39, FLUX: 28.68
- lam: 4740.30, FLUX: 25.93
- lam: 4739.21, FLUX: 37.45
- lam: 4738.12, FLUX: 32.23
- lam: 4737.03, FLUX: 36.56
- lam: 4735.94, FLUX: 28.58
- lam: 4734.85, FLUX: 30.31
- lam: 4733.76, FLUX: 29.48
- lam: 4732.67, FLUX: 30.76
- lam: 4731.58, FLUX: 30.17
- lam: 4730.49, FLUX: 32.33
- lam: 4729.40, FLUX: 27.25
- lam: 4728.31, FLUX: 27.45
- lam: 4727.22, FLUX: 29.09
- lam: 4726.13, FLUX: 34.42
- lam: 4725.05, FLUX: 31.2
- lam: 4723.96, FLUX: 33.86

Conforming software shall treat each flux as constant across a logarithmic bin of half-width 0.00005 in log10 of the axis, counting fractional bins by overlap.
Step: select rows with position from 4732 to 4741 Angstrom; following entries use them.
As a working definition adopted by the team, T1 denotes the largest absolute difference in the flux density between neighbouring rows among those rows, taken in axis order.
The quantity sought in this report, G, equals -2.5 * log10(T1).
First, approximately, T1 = 12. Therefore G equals -2.65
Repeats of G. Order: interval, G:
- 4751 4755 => -1.89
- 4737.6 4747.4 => -2.65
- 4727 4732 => -1.76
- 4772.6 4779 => -1.43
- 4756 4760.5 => -2.45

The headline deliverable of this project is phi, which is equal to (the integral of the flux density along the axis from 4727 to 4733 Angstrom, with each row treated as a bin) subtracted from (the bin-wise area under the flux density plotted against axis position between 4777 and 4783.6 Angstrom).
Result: 31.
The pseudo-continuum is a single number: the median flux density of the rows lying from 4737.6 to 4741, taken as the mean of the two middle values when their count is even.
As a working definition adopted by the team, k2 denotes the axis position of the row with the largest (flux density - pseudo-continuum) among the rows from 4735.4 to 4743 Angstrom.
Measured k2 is 4739.21 Angstrom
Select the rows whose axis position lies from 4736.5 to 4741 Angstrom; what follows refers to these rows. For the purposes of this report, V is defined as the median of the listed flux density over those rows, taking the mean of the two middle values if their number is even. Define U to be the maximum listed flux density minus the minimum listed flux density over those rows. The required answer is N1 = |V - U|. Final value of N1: 22.9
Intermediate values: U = 12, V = 34.4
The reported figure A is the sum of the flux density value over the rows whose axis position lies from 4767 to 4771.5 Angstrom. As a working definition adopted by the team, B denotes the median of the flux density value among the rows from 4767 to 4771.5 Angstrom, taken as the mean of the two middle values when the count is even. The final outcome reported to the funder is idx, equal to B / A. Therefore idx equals 0.254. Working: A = 114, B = 29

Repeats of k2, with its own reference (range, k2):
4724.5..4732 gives 4726.13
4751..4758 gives 4753.42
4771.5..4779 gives 4774.26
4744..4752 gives 4745.76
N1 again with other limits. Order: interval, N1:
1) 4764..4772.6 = 21.6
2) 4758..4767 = 10.2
